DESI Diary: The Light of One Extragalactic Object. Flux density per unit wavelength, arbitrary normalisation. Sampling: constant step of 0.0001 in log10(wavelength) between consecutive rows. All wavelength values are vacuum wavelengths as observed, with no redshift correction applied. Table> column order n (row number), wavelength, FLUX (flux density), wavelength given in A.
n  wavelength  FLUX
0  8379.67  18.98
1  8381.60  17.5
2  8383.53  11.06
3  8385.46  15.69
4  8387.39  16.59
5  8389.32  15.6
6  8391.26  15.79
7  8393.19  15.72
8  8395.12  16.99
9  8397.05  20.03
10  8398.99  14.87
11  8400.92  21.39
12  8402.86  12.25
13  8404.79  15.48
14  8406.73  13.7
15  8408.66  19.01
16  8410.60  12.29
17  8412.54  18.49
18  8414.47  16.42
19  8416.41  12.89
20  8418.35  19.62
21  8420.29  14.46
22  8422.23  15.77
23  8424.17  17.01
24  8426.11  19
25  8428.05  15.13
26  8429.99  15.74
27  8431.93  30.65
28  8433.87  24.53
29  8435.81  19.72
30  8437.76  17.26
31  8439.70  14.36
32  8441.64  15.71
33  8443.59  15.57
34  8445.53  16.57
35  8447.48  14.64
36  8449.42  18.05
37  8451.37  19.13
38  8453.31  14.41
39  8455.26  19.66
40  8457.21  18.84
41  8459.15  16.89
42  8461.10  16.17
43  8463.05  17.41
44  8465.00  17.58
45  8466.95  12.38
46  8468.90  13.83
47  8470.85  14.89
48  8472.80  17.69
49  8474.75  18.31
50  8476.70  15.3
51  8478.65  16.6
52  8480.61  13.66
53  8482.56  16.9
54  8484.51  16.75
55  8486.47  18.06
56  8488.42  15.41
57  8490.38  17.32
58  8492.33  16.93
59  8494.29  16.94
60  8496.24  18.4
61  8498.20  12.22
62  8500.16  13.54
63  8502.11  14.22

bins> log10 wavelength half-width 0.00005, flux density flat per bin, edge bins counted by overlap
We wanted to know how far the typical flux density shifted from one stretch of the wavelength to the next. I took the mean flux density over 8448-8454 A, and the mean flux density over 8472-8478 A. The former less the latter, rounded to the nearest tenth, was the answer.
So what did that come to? 0.1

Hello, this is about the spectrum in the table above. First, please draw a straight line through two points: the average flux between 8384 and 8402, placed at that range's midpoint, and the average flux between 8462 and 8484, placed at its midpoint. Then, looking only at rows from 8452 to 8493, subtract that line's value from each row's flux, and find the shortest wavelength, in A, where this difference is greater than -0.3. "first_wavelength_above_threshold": 8455.26 A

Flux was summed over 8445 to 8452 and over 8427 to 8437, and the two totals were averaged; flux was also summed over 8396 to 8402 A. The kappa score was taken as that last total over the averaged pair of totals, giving 0.65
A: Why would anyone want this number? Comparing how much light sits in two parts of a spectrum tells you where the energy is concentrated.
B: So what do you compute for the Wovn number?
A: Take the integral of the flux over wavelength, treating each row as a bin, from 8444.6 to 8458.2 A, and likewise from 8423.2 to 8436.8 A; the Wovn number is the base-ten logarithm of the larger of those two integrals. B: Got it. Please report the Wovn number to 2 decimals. 2.44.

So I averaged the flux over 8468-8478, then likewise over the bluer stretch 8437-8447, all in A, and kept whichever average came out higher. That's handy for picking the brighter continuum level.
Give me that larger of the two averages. 16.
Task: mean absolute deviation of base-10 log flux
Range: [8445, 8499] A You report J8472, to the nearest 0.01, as 0.04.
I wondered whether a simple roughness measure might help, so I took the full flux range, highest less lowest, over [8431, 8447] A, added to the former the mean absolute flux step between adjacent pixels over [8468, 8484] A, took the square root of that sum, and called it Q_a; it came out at 4.29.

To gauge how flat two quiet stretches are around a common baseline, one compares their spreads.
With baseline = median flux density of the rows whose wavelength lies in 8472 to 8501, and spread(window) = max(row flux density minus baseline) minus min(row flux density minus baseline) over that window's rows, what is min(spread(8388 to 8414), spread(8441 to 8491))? 7.3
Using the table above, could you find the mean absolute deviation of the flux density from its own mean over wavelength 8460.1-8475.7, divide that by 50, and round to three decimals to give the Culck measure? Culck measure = 0.035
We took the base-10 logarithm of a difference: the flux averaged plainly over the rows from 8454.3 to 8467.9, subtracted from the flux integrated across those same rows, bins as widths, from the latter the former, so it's 2.33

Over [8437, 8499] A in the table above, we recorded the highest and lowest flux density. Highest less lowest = 7.4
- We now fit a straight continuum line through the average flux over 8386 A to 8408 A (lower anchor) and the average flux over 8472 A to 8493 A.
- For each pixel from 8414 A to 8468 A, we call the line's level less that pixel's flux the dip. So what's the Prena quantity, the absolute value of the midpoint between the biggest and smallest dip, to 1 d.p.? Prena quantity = 5.0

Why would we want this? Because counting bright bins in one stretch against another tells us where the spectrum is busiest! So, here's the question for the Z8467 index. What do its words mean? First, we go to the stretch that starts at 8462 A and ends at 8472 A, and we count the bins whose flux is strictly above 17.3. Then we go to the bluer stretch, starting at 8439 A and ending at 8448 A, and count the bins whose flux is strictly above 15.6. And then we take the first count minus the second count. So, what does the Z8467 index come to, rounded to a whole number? 0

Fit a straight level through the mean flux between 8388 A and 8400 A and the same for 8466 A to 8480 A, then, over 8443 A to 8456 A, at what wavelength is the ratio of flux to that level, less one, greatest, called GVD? 8455.26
